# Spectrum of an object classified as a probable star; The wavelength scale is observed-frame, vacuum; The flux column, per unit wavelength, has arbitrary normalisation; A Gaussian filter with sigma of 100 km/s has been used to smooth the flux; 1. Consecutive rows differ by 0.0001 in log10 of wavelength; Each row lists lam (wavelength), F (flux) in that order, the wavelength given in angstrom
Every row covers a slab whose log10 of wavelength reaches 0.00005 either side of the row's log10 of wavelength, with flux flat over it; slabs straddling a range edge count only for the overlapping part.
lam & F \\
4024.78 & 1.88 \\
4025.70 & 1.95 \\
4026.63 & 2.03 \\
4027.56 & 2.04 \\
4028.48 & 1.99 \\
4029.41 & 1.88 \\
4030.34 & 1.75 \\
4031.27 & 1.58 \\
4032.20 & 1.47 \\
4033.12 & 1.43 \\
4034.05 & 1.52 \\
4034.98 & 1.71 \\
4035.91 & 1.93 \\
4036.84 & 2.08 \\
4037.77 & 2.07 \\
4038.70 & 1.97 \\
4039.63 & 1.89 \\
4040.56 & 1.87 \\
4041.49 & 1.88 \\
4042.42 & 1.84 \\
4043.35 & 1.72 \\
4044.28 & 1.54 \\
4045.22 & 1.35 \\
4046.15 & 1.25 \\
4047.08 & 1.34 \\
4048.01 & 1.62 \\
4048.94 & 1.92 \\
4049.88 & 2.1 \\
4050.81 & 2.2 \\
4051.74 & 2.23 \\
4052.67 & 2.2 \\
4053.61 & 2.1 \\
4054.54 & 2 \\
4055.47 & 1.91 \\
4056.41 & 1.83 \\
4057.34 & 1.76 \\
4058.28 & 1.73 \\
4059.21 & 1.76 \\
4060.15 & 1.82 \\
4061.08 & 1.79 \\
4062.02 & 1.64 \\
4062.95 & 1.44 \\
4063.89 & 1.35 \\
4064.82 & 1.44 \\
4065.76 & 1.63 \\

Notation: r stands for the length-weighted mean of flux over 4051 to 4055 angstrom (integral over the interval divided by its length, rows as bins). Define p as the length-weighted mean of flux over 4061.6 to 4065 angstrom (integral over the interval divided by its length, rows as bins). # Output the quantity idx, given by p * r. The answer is 3.14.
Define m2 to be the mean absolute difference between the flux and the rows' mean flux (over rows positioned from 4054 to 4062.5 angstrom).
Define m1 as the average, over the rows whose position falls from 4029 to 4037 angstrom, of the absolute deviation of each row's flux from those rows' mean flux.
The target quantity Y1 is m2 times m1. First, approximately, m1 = 0.183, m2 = 0.08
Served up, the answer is 0.014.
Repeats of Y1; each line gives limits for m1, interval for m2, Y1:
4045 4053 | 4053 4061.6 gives 0.036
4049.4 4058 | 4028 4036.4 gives 0.025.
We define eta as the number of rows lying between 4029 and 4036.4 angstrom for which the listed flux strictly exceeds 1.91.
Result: 1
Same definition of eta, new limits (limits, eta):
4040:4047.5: 0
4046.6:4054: 6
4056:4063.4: 0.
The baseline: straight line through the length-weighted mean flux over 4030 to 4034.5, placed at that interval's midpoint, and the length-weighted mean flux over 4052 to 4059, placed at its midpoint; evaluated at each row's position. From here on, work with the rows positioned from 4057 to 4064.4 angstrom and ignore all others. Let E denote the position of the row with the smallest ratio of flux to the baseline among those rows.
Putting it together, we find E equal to 4063.89 angstrom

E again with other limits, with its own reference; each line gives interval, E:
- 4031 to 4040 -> 4033.12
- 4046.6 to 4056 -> 4047.08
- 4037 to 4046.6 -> 4046.15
